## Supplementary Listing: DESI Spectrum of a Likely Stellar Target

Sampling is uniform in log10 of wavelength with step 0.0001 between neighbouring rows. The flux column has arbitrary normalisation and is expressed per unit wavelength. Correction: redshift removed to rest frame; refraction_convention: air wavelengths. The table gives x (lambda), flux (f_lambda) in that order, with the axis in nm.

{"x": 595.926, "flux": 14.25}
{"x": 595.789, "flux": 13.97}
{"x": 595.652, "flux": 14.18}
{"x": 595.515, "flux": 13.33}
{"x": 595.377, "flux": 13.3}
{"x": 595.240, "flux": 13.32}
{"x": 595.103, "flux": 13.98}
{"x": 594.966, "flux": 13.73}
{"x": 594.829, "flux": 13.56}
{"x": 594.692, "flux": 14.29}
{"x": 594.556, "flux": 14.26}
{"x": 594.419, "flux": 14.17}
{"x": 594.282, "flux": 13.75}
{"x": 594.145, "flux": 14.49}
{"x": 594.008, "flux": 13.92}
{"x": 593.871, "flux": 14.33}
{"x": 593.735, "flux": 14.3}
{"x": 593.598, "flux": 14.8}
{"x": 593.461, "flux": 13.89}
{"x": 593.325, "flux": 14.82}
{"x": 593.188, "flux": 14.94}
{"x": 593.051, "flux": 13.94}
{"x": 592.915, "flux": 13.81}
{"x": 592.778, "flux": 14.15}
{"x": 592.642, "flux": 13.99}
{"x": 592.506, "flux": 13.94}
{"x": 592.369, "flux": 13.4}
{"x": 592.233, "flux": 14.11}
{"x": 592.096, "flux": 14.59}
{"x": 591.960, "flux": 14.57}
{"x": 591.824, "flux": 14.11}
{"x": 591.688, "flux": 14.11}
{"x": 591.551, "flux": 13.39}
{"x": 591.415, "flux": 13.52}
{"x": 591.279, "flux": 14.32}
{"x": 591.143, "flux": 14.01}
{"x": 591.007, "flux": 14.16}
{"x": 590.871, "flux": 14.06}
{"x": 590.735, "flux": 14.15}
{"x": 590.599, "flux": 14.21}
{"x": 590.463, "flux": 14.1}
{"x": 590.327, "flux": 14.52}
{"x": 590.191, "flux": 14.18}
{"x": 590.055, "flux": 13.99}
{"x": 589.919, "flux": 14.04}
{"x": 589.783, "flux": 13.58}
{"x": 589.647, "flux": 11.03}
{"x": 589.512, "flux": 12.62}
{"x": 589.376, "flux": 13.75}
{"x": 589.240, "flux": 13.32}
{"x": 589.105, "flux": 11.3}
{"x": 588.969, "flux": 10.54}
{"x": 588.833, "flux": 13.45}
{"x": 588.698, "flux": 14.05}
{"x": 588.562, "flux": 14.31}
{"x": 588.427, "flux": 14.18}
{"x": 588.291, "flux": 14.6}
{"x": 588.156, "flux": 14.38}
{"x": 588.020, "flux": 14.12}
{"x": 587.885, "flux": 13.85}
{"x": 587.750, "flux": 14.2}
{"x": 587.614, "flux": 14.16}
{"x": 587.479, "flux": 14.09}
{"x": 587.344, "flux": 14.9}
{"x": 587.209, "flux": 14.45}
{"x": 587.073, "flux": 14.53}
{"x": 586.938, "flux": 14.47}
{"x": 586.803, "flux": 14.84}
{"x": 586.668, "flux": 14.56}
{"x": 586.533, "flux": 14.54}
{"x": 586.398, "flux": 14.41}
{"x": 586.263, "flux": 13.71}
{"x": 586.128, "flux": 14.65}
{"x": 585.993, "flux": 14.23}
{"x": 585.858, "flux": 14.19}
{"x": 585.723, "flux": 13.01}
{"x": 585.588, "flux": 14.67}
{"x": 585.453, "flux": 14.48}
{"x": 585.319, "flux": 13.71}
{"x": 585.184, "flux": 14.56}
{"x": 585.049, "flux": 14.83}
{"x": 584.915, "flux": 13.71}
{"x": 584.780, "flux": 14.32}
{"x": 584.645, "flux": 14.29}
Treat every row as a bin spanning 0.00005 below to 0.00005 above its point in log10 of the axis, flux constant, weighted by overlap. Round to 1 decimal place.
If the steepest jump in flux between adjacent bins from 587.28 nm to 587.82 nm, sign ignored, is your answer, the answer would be 0.8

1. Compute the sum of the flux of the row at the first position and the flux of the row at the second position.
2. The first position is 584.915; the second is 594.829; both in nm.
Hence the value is 27.3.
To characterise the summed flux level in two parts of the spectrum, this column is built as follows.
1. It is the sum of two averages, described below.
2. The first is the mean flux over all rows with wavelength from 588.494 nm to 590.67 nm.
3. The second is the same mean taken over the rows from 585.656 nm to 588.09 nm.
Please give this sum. 27.6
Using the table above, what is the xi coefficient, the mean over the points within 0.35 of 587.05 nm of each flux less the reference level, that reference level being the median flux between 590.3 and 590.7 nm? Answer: 0.4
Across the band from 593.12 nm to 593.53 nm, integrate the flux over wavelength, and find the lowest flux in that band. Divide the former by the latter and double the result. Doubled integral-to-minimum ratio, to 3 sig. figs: 0.859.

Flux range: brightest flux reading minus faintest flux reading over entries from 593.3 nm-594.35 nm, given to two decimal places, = 1.07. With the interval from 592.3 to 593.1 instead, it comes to 0.75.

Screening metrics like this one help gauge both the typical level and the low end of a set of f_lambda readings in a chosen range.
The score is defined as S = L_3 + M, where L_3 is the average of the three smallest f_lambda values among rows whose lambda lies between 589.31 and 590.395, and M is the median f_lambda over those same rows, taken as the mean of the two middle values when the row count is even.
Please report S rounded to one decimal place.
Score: 26.3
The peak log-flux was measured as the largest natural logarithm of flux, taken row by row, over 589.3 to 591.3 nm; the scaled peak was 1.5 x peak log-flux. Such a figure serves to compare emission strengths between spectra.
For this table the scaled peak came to 4.01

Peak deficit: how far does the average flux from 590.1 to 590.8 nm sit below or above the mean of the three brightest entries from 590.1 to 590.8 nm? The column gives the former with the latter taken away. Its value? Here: -0.1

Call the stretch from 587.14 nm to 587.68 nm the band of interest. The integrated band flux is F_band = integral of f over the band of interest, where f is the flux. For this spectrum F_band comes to 7.8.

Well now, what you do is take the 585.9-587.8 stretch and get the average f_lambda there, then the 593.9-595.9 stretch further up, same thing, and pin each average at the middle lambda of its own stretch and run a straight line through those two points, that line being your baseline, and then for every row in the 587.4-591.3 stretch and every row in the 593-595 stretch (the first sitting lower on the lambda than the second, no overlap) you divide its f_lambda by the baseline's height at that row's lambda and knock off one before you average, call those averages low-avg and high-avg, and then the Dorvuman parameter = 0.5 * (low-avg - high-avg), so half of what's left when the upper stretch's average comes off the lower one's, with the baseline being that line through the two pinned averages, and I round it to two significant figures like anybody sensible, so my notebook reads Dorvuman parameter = -0.029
